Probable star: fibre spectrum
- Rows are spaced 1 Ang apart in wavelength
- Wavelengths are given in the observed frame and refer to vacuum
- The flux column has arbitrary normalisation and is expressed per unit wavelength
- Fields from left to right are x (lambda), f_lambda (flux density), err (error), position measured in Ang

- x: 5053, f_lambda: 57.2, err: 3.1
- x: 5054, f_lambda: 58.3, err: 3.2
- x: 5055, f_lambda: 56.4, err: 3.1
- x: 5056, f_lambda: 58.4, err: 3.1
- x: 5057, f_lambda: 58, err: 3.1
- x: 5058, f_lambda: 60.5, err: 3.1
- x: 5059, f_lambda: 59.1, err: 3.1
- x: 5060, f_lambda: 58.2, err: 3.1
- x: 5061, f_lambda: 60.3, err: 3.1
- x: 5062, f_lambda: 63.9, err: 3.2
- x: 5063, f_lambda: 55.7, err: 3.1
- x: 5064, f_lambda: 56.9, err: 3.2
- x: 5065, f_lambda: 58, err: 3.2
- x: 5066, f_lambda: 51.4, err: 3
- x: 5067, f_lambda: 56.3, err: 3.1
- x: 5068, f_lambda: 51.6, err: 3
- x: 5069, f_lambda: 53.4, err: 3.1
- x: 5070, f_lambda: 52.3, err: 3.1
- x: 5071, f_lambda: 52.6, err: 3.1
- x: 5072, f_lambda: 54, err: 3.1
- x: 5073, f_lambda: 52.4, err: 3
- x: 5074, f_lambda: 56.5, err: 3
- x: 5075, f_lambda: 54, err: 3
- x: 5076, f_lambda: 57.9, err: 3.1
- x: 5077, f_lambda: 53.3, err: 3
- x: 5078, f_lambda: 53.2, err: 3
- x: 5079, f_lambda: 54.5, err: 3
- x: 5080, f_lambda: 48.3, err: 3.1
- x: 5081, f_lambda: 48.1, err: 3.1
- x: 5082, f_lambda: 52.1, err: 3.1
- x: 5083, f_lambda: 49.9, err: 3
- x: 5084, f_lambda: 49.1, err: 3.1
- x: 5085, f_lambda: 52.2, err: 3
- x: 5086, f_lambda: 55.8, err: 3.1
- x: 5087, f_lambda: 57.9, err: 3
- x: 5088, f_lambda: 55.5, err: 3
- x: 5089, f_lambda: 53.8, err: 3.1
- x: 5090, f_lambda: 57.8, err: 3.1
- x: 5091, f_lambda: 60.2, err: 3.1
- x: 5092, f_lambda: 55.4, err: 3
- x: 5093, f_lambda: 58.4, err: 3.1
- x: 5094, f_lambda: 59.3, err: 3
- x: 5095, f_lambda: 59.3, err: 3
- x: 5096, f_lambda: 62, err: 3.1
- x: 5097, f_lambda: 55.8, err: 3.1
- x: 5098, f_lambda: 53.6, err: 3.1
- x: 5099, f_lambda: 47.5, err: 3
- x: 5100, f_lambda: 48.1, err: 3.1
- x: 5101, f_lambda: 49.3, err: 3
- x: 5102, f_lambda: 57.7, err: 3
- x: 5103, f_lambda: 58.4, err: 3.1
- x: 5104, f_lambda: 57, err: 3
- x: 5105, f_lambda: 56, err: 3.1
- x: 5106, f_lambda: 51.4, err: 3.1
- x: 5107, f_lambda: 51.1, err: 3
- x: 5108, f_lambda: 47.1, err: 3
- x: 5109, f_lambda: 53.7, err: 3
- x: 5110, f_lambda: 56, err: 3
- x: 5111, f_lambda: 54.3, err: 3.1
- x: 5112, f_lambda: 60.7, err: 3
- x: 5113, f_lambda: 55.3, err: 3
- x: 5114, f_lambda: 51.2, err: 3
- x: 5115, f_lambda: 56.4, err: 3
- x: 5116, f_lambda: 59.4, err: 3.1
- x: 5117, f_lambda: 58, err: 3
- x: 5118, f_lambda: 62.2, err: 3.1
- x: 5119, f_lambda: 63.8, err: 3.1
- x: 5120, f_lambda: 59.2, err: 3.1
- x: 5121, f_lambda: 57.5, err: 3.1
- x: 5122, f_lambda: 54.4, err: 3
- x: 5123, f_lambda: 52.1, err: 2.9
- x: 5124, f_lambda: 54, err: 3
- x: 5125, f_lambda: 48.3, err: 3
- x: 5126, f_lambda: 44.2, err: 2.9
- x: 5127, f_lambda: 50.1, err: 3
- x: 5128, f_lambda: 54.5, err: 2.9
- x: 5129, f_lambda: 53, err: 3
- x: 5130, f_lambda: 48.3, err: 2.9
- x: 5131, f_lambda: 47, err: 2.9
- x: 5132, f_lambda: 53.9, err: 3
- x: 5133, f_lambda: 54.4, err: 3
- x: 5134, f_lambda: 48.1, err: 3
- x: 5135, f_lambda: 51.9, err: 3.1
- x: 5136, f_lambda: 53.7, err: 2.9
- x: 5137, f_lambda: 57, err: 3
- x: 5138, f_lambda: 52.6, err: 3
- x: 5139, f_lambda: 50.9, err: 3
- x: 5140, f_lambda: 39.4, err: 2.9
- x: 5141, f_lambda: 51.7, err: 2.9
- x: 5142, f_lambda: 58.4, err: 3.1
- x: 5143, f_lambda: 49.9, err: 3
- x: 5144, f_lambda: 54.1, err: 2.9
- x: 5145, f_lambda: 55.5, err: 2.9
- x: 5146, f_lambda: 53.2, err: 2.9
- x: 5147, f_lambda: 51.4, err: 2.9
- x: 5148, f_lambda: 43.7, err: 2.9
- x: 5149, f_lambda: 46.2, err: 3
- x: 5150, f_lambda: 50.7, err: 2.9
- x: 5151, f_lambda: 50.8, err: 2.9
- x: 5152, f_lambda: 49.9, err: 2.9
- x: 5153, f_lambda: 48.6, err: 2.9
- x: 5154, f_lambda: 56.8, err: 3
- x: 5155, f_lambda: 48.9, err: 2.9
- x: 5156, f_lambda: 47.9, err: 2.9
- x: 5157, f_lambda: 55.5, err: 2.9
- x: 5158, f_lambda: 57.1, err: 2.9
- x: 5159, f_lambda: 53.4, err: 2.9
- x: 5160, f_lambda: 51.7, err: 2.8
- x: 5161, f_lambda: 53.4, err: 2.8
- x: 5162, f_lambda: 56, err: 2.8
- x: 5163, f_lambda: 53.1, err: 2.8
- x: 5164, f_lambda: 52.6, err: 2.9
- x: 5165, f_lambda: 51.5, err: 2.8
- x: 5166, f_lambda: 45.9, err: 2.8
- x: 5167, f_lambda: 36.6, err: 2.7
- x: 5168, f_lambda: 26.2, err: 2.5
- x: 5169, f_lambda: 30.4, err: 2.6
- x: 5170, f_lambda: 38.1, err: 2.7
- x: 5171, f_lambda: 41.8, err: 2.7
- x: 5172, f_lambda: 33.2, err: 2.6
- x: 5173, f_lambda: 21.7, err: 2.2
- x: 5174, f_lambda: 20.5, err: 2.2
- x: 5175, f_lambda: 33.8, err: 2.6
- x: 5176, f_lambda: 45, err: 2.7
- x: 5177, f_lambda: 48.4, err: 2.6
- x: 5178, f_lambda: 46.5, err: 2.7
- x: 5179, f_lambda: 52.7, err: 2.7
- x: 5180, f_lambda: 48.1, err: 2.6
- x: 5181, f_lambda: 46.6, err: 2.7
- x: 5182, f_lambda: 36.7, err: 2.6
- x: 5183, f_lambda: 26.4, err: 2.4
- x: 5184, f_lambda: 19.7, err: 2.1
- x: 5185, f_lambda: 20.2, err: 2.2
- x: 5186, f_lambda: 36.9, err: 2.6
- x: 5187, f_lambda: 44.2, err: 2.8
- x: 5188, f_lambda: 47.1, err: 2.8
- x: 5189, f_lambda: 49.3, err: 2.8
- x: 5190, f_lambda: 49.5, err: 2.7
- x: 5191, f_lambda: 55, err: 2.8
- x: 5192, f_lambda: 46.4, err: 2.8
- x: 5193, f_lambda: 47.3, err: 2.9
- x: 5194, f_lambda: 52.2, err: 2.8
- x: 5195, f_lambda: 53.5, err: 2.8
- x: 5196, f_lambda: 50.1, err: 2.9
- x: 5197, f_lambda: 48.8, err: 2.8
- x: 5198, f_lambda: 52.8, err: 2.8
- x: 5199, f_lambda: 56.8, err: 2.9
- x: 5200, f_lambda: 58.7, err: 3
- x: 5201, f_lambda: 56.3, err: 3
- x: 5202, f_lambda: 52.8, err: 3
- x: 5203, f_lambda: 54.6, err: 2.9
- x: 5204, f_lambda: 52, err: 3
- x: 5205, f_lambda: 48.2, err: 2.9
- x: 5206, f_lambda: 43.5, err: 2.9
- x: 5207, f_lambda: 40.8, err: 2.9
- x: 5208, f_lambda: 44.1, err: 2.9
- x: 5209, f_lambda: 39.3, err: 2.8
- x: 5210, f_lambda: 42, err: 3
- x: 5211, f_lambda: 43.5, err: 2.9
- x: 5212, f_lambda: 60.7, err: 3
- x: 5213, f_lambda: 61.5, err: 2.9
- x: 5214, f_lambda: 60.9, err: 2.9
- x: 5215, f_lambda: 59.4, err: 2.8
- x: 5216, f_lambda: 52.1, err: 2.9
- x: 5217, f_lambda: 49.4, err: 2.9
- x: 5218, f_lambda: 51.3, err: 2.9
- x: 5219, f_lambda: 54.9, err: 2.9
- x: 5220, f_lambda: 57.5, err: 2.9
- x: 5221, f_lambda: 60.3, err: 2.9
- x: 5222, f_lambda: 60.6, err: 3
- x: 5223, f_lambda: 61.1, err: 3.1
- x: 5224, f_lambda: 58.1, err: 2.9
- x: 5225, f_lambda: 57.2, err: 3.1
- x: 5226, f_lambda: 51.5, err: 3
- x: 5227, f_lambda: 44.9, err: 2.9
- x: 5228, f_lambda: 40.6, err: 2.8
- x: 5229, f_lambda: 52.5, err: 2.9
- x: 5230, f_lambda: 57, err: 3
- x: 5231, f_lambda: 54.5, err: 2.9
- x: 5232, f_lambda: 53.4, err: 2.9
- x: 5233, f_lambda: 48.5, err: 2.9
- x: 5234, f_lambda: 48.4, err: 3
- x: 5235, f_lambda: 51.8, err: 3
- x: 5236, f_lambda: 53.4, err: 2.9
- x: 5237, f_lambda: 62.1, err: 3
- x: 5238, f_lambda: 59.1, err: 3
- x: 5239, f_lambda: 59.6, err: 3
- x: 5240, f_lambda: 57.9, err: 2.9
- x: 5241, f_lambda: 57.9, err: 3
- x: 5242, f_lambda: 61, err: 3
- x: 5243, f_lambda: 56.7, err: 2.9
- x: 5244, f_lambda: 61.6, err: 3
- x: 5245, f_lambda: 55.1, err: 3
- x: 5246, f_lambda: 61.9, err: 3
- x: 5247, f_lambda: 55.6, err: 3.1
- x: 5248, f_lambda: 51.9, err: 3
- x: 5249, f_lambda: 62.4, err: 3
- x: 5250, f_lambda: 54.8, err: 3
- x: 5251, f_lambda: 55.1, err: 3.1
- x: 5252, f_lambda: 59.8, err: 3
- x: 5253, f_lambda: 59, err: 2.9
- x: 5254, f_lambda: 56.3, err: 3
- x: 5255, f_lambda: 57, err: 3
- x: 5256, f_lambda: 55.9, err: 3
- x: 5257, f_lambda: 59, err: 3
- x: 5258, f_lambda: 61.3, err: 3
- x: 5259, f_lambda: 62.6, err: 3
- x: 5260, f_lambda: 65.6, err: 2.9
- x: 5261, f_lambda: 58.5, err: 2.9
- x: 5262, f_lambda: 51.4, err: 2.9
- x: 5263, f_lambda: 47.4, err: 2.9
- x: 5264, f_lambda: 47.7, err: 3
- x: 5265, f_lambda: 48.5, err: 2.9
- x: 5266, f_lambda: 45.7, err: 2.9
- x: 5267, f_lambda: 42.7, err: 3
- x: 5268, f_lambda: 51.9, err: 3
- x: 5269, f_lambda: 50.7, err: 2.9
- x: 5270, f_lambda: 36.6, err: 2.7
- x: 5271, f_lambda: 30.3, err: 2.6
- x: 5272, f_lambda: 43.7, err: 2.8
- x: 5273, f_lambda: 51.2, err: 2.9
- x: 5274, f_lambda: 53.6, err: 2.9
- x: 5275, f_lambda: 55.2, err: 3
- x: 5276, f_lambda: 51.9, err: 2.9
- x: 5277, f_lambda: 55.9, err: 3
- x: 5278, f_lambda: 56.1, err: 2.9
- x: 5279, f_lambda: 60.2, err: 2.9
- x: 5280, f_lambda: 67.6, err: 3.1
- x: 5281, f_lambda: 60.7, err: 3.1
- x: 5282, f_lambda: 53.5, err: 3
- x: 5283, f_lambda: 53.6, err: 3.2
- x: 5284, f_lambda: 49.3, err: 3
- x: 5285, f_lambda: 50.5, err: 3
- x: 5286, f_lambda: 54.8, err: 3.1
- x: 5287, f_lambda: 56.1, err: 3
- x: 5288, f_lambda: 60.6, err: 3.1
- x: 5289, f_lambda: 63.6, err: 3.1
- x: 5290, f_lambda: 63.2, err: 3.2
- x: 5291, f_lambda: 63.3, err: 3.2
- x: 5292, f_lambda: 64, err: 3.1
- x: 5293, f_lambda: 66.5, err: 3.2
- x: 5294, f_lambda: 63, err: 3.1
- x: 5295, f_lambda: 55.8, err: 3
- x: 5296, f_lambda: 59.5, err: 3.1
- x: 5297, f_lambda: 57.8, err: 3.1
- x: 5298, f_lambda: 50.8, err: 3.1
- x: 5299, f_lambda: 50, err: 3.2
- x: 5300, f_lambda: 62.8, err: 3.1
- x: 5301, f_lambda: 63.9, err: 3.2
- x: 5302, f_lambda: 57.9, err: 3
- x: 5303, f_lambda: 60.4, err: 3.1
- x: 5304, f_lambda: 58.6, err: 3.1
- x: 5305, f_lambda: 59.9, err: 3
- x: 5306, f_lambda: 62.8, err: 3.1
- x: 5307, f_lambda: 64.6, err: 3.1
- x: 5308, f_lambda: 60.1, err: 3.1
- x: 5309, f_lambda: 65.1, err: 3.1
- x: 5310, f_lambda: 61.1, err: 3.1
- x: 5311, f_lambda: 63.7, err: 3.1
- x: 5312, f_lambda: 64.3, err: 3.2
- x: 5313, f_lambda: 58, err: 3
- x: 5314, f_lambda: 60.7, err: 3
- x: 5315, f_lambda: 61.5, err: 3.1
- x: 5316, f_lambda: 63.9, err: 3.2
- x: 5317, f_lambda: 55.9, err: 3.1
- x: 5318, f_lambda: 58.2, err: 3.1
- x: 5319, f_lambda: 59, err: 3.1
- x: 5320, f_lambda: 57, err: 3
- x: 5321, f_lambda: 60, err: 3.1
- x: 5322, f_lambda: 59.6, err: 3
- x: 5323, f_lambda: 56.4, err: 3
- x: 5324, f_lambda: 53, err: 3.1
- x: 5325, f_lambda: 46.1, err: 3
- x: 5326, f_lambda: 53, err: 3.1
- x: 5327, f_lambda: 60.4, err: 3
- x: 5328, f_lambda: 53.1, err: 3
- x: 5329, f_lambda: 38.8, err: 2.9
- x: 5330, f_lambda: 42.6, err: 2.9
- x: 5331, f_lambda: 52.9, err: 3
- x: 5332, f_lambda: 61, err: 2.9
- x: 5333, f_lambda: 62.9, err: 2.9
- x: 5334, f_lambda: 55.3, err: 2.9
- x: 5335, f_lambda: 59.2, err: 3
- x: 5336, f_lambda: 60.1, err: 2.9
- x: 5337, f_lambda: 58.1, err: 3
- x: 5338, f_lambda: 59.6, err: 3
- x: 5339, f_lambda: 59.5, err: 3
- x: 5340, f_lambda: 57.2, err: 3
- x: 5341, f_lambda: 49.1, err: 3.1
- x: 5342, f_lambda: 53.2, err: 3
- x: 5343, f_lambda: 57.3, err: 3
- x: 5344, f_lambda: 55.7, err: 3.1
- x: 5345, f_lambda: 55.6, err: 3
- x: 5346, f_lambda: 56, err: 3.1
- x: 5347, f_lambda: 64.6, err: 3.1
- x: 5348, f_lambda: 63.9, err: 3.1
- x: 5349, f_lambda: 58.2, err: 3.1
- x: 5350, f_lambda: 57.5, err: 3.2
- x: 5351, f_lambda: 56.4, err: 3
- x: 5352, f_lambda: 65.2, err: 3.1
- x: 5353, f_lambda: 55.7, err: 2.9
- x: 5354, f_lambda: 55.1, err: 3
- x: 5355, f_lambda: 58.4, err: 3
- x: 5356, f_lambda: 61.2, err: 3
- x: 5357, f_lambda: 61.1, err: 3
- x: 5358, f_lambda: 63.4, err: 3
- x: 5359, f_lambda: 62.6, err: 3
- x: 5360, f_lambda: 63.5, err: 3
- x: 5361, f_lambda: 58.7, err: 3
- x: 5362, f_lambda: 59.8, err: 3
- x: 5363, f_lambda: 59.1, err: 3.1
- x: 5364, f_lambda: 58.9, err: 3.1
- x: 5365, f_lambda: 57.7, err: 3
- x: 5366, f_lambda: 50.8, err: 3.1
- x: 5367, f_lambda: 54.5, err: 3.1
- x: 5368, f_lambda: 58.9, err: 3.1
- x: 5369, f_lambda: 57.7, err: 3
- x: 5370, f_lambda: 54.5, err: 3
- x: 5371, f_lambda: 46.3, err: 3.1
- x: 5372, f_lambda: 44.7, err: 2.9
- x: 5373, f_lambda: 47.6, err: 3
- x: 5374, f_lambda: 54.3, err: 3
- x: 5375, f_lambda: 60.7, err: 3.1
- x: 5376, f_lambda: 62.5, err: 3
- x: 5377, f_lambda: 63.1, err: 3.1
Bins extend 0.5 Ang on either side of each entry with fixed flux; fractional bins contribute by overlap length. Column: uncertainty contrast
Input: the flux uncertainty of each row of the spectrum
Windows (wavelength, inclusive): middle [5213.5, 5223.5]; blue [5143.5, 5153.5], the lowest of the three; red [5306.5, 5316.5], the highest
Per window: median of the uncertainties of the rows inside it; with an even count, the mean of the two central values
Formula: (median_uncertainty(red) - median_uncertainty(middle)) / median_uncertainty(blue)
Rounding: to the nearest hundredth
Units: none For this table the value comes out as 0.07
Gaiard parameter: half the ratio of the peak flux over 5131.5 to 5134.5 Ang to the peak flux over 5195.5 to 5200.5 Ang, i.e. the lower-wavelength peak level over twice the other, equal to 0.463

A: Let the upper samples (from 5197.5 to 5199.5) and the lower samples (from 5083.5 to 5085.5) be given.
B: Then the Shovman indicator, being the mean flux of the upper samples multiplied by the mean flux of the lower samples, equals 2776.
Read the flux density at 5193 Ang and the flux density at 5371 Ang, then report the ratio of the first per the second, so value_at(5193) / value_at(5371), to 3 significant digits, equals 1.02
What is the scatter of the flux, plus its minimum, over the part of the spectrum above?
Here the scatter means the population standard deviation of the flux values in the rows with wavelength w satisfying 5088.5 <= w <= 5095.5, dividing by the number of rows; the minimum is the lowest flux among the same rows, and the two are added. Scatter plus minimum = 56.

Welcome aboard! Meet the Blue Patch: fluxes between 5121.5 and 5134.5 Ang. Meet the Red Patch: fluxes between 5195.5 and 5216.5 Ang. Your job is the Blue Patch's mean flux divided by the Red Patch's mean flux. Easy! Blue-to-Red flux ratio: 0.99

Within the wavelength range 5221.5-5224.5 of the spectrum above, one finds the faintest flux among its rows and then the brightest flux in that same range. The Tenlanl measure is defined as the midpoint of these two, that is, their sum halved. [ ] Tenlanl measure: 59.6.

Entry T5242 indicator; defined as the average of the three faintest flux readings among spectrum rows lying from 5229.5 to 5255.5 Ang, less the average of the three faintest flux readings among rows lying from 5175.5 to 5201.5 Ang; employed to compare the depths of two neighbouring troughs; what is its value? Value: 27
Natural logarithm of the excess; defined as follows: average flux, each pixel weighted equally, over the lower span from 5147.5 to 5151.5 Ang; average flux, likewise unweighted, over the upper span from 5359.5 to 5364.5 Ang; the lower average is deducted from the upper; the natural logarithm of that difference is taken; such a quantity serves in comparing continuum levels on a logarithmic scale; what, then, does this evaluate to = 2.5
